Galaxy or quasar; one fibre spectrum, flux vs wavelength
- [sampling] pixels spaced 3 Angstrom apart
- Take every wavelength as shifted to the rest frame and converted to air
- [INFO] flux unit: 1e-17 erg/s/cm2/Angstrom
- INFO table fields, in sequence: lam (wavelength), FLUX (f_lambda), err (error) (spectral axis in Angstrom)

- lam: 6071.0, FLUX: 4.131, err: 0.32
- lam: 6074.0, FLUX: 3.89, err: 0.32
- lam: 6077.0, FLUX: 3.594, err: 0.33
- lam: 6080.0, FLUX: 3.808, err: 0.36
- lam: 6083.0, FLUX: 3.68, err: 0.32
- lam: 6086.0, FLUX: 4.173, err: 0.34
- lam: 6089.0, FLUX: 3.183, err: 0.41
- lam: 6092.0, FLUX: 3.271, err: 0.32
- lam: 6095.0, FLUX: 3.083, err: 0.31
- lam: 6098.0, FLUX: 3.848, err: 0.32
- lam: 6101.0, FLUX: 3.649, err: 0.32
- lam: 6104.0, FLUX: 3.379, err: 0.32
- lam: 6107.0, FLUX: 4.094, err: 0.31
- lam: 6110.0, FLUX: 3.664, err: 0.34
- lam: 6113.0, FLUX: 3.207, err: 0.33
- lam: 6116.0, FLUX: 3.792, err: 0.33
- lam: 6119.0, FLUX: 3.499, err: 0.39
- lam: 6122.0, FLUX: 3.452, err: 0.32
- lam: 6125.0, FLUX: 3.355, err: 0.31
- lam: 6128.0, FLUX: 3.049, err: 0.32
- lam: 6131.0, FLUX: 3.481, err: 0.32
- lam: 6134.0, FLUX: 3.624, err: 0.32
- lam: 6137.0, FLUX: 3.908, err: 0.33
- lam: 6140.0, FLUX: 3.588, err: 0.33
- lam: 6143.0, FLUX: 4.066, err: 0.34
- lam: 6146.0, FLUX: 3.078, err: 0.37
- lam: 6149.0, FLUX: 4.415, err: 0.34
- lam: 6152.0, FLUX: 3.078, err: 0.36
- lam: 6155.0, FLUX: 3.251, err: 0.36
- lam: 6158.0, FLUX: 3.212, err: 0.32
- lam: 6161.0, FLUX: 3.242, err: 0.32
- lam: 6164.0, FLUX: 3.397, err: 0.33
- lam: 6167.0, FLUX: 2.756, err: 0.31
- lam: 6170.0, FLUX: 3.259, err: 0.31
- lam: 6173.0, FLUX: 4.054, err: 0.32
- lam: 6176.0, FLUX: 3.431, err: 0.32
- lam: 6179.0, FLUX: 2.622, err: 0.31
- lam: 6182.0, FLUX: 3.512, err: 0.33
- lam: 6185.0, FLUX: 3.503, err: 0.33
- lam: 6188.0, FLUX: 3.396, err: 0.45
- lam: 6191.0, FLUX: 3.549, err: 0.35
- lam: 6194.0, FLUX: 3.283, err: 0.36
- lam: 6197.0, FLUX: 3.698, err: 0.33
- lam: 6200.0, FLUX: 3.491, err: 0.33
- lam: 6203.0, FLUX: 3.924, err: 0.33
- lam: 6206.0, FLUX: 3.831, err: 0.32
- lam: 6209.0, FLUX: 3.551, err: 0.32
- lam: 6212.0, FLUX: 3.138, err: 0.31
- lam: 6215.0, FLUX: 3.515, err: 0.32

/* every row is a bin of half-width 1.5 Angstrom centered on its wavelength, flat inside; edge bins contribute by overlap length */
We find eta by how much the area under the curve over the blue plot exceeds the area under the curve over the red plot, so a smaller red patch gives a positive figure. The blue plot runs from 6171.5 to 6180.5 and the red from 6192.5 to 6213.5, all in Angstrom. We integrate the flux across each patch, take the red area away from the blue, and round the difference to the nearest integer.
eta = -44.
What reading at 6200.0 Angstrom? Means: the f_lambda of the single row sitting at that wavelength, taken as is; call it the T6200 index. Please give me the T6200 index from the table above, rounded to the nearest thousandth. 3.491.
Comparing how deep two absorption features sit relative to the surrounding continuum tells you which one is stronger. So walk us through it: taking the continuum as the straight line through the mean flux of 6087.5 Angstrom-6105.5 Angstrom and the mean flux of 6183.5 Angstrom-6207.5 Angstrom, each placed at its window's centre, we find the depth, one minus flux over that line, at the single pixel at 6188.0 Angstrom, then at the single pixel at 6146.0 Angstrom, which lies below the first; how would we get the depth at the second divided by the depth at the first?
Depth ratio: 2.4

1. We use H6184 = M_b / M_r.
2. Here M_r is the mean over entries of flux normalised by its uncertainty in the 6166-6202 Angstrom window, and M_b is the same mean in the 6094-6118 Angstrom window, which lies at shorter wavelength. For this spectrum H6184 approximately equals 1.10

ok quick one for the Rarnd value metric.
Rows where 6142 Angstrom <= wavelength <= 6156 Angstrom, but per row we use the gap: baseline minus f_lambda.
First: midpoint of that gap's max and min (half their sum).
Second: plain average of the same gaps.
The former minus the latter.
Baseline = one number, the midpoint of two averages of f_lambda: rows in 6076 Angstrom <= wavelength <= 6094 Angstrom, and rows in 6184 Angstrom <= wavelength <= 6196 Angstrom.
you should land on -0.17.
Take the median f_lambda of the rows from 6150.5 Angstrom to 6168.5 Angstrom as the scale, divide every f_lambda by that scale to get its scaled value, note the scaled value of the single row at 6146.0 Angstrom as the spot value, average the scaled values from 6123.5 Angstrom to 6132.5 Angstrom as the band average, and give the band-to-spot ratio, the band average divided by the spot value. 1.07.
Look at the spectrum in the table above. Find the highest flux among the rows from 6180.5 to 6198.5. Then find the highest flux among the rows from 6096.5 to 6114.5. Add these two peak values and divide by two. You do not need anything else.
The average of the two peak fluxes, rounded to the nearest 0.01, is 3.90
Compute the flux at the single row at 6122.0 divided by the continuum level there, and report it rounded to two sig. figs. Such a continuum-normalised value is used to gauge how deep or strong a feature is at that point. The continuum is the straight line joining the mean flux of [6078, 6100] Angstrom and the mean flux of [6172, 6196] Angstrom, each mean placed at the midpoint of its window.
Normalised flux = 0.98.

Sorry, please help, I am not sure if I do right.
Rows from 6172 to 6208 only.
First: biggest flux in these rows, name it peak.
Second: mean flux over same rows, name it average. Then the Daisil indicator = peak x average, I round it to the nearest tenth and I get 14.3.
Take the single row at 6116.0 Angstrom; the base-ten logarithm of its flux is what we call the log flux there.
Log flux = 0.579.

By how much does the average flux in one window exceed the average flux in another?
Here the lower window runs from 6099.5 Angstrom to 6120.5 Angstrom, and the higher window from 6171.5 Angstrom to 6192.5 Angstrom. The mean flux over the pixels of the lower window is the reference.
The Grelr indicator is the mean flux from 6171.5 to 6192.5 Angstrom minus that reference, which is -0.17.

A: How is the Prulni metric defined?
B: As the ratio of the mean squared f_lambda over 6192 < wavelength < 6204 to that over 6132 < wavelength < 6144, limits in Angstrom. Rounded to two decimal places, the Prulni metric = 0.90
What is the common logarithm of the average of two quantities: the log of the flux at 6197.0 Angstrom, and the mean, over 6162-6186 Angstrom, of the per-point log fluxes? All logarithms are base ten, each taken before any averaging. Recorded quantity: -0.266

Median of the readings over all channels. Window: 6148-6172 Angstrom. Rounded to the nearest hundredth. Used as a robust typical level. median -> 3.25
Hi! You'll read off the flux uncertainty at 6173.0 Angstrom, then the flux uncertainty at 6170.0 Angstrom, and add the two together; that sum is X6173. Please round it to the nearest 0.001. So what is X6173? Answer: 0.630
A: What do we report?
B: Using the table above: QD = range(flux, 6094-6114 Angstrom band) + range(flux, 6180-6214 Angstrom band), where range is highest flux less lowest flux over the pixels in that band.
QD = 1.80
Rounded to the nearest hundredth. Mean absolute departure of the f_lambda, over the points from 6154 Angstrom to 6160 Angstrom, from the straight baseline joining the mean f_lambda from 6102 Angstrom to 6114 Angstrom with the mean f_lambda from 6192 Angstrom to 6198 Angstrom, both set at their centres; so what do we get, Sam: 0.30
